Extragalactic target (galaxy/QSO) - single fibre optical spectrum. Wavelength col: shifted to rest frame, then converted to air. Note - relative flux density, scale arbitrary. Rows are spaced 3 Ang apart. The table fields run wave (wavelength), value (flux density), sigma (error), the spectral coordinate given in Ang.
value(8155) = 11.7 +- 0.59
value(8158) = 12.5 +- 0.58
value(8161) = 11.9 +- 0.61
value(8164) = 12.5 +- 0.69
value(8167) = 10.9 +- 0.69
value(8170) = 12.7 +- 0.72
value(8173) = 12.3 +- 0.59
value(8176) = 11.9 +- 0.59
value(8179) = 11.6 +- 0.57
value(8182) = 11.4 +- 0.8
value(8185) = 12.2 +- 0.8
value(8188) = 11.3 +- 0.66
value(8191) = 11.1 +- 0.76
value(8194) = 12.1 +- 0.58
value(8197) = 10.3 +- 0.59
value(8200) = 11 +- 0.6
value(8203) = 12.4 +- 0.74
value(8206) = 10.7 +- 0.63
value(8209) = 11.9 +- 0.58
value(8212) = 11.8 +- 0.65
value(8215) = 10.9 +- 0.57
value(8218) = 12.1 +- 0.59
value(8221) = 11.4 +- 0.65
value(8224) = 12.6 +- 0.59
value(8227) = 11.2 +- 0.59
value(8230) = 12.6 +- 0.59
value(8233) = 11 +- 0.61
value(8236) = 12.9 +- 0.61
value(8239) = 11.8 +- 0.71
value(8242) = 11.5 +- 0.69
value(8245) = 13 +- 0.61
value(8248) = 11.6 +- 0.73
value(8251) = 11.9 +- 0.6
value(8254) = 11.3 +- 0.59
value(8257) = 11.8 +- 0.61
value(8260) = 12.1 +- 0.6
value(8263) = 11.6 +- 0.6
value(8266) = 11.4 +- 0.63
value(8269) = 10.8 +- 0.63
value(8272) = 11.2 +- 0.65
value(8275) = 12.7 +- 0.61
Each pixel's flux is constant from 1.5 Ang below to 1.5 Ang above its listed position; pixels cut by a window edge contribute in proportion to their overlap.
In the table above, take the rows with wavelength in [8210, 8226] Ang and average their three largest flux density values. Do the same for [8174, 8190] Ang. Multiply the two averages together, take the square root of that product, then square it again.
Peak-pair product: 145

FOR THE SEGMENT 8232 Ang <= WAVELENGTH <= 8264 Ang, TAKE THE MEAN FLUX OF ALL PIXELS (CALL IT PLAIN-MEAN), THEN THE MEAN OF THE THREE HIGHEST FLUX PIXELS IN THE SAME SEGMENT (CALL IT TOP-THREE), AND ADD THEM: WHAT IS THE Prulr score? 24.5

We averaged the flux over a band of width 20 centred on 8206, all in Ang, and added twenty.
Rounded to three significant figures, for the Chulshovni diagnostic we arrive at 31.3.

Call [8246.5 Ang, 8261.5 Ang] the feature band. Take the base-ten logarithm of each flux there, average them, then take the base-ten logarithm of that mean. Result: 0.0292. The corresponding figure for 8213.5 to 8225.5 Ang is 0.0291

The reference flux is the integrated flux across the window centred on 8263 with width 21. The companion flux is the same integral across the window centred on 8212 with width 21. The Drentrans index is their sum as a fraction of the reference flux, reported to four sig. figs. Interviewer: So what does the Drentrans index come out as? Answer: 2.012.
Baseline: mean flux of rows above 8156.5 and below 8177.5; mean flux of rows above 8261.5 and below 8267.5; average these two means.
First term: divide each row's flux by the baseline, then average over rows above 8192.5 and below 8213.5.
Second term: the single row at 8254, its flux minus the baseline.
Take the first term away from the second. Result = -1.5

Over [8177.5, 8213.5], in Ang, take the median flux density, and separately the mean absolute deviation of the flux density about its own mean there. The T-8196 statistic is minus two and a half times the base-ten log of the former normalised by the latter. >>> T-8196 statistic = -3.37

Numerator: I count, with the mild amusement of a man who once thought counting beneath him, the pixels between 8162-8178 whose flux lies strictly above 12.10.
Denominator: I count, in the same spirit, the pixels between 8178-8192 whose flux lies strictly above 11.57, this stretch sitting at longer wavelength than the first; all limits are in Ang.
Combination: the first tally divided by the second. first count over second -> 1.5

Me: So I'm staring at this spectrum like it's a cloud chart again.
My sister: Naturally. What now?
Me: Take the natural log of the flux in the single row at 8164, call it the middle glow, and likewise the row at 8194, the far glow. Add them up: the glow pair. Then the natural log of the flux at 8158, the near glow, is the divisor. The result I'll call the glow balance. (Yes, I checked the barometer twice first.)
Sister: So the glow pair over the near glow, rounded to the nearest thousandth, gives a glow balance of 1.987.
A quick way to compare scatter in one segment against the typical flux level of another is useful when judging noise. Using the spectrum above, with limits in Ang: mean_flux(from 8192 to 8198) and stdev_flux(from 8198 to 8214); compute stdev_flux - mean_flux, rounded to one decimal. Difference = -10.6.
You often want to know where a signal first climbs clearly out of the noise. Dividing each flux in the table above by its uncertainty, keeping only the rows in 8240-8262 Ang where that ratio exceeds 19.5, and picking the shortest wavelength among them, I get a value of 8245 Ang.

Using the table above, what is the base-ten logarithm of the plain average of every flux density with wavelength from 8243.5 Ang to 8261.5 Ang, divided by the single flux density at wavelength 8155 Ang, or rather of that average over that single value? 0.01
